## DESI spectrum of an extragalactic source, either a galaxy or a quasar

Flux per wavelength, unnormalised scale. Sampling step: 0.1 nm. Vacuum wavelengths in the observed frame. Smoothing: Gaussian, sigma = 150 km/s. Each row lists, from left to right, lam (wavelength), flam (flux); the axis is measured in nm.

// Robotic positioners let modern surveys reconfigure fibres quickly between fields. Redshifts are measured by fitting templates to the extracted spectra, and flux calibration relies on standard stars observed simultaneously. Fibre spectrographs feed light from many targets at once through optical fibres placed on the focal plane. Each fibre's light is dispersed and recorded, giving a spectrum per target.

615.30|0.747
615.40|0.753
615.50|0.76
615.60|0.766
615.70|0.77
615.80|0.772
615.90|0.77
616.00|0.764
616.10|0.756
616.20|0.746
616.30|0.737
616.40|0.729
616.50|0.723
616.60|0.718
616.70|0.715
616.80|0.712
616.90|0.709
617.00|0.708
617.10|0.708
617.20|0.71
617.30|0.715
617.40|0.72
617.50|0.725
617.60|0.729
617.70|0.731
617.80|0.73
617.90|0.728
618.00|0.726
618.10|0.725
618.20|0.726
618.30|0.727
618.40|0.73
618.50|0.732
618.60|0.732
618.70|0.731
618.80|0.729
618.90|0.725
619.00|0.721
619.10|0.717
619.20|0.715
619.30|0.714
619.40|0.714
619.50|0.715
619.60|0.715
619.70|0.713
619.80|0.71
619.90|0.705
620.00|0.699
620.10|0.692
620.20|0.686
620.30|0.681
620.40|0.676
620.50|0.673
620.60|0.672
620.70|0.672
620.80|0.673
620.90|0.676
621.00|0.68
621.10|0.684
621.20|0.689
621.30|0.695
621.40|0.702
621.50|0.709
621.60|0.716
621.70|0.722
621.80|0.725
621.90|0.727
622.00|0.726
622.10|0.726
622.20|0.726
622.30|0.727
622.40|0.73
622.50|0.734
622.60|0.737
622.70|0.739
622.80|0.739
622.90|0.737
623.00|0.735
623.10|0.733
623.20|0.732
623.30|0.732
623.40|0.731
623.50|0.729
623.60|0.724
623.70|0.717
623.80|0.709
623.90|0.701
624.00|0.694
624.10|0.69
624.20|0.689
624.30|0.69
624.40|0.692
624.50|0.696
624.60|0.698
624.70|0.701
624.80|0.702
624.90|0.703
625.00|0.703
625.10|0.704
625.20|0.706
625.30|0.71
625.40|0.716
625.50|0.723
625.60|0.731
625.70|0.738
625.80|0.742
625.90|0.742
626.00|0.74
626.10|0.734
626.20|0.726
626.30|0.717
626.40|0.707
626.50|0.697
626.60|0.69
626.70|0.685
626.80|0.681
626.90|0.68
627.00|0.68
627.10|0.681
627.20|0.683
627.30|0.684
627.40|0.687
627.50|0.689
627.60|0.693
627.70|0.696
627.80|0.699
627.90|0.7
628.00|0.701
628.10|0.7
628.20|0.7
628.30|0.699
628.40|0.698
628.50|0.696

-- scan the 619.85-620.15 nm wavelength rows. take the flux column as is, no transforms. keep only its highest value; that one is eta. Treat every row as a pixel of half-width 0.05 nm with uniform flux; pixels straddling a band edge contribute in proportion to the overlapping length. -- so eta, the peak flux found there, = 0.705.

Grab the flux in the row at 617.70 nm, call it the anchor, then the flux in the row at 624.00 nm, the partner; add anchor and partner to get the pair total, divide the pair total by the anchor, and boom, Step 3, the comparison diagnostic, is 1.95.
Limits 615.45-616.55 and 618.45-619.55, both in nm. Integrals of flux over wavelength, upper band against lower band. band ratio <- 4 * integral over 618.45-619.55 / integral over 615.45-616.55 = 3.83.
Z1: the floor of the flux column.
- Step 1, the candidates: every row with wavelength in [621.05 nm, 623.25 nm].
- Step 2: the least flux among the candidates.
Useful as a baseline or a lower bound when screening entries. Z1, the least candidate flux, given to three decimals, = 0.684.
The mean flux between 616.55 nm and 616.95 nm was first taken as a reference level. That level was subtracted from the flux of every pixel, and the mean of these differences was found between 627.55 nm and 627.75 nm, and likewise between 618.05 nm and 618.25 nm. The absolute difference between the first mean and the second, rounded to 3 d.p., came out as 0.031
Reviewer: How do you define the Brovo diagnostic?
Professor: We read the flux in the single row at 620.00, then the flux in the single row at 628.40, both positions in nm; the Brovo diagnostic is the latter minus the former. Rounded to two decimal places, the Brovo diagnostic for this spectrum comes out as 0.00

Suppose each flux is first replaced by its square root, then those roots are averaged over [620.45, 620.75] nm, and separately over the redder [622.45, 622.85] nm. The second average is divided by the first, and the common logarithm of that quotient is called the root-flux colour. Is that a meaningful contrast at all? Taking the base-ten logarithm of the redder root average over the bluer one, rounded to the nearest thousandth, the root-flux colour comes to 0.020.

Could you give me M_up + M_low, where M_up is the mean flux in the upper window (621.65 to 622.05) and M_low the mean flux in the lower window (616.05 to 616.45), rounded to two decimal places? 1.47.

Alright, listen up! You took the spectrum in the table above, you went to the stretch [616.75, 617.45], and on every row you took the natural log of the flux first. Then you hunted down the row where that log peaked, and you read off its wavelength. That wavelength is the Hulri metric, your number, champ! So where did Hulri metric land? 617.40 nm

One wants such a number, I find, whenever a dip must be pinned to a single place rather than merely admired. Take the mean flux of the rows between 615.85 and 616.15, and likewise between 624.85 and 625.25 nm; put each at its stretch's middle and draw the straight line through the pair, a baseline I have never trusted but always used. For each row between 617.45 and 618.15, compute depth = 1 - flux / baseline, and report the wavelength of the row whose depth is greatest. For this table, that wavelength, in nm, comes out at 617.50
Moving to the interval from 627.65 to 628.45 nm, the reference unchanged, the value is 627.70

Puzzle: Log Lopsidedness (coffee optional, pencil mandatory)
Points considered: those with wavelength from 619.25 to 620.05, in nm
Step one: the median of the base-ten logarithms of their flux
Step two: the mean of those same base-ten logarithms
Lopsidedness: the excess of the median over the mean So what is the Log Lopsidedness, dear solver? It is 0.002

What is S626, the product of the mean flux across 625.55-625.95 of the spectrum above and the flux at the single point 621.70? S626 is 0.53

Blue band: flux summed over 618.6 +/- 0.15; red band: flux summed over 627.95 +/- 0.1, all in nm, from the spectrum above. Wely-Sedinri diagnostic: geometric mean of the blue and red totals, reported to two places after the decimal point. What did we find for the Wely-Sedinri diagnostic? 1.75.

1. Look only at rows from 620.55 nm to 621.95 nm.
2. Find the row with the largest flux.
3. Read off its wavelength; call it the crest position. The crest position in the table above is 621.90 nm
